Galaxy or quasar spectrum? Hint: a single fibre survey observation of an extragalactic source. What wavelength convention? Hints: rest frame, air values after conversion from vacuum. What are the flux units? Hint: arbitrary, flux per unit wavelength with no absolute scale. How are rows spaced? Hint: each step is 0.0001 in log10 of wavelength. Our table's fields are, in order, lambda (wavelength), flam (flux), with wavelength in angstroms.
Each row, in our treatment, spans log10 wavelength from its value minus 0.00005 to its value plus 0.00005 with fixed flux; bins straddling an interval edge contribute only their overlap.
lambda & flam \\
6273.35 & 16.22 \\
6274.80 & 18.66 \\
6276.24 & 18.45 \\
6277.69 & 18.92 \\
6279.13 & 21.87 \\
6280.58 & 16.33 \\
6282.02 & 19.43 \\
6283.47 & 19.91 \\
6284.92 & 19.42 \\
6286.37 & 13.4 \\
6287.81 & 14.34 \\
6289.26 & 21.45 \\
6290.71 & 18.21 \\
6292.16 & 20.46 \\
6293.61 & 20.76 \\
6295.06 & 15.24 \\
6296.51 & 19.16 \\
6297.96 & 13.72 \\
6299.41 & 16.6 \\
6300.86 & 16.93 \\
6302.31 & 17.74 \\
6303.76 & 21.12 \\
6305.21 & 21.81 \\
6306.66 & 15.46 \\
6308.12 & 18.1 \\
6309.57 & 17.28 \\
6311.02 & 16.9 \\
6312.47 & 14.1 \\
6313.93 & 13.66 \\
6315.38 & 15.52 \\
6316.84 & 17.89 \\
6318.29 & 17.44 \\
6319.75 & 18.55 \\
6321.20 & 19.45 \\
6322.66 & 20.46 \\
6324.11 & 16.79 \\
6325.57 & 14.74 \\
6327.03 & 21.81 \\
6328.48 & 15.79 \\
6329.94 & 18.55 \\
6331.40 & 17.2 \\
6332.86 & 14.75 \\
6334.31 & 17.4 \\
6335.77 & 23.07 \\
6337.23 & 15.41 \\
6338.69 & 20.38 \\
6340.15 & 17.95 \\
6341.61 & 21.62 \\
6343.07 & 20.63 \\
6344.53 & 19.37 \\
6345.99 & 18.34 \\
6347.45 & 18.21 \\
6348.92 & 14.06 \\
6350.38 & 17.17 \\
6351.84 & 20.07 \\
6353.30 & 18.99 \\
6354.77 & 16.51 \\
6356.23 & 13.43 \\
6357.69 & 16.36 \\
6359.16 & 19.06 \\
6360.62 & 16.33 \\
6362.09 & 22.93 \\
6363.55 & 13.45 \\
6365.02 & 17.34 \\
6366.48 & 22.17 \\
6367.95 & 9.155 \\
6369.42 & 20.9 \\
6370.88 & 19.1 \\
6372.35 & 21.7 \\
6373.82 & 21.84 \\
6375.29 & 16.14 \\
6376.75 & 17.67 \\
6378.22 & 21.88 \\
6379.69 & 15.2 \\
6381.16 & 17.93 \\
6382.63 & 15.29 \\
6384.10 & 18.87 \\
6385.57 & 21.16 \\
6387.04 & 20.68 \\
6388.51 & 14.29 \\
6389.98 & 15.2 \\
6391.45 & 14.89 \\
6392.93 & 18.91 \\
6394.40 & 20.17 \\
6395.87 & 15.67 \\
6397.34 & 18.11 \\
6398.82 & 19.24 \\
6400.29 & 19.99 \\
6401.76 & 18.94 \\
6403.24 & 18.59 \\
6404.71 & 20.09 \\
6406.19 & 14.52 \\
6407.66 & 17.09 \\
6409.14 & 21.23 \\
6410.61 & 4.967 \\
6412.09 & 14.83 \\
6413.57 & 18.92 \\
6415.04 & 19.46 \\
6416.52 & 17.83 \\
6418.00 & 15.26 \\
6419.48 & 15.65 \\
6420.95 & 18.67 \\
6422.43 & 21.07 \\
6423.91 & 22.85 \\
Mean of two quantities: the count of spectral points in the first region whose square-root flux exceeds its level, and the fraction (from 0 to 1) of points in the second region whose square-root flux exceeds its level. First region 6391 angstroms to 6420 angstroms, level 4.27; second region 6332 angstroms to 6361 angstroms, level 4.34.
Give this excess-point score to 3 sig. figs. 5.20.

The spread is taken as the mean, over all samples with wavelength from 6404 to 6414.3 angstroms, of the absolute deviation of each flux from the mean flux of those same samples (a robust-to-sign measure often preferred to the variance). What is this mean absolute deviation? 3.9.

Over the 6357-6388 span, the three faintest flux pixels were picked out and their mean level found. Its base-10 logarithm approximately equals 1.10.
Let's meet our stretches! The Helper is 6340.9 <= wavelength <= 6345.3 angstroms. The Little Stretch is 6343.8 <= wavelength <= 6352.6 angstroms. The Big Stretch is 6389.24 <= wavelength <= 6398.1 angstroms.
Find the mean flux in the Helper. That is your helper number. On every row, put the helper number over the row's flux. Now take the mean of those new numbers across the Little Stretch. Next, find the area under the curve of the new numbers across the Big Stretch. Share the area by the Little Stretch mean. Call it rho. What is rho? 9.2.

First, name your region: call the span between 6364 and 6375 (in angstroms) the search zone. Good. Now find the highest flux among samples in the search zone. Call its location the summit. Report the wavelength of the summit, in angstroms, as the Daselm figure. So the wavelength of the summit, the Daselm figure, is 6366.48 angstroms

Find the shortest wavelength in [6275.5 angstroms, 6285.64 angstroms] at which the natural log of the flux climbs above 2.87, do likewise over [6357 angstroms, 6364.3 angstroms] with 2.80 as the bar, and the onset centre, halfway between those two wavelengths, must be 6317.7 angstroms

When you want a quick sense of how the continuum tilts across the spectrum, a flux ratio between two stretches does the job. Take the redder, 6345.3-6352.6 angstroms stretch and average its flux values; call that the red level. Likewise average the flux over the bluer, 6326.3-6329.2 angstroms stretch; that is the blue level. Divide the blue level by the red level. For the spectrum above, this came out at 1.07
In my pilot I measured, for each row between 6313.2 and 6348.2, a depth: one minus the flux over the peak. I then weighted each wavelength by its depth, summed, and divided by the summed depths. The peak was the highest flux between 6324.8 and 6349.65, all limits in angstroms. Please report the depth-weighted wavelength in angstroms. 6328.9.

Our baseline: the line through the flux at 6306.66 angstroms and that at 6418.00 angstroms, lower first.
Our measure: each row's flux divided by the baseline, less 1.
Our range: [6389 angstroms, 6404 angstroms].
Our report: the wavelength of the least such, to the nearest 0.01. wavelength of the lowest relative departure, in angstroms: 6391.45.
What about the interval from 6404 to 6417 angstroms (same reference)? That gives 6410.61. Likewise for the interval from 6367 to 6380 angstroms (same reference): 6367.95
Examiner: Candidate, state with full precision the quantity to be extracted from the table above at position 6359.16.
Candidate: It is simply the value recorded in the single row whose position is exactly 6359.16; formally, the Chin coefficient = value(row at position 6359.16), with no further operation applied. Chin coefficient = 19.06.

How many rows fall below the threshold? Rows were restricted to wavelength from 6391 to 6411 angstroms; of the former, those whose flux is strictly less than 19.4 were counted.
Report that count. 10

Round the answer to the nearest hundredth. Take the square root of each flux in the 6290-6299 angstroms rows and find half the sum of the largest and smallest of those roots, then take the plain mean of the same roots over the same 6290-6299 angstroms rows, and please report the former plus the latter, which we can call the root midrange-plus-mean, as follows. 8.35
